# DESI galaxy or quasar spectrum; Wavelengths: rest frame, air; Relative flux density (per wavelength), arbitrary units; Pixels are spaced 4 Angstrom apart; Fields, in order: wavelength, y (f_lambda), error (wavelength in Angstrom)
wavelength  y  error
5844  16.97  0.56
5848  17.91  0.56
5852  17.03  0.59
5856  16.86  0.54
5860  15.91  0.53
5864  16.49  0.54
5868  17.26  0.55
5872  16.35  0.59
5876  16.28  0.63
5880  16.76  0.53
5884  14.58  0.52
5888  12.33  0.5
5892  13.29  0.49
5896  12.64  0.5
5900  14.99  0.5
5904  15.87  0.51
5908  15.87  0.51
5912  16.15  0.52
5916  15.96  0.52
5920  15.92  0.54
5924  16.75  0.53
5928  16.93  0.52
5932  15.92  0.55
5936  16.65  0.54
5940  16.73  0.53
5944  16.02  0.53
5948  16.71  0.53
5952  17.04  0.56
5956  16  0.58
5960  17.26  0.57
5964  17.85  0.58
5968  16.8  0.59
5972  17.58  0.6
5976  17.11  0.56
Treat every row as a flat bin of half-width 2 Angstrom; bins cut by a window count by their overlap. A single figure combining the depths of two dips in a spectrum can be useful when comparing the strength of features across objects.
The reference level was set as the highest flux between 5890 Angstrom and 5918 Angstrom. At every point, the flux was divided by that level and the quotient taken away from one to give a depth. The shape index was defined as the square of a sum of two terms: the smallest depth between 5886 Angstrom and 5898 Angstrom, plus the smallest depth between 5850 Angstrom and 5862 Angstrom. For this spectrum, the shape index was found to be 0.015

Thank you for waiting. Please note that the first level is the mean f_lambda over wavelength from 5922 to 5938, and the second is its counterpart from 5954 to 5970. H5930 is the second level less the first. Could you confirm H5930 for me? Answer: 0.4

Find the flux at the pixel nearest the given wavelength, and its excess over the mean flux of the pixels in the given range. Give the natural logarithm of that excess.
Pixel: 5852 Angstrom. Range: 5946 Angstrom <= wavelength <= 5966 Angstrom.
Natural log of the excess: -2.8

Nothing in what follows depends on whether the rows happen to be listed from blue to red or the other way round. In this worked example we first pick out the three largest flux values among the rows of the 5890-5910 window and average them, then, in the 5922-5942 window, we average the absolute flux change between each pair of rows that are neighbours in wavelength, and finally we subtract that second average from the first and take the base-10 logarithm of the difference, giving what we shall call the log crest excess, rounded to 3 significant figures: 1.18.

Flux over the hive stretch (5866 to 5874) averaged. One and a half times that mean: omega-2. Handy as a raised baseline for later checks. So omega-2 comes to 25.2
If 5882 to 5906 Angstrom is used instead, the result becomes 20.9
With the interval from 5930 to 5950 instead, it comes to 24.6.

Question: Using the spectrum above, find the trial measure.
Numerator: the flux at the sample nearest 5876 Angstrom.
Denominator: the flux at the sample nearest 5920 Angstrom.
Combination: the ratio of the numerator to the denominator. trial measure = 1.02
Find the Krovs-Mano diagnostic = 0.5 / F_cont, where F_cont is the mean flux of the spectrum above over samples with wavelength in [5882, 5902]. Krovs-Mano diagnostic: 0.0369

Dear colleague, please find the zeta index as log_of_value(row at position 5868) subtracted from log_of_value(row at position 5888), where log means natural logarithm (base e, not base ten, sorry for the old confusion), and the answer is -0.34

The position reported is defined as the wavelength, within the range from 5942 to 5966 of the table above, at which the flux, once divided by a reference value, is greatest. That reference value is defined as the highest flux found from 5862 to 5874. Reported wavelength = 5964 Angstrom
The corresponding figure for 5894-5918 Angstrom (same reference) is 5912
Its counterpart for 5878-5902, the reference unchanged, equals 5880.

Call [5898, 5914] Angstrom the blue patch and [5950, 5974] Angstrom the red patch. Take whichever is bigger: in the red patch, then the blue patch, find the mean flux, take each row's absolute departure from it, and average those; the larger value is 0.5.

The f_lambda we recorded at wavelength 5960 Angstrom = 17.26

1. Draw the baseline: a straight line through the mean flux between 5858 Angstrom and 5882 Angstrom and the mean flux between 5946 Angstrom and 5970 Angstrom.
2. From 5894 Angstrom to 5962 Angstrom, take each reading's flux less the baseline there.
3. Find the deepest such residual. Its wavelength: 5896 Angstrom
